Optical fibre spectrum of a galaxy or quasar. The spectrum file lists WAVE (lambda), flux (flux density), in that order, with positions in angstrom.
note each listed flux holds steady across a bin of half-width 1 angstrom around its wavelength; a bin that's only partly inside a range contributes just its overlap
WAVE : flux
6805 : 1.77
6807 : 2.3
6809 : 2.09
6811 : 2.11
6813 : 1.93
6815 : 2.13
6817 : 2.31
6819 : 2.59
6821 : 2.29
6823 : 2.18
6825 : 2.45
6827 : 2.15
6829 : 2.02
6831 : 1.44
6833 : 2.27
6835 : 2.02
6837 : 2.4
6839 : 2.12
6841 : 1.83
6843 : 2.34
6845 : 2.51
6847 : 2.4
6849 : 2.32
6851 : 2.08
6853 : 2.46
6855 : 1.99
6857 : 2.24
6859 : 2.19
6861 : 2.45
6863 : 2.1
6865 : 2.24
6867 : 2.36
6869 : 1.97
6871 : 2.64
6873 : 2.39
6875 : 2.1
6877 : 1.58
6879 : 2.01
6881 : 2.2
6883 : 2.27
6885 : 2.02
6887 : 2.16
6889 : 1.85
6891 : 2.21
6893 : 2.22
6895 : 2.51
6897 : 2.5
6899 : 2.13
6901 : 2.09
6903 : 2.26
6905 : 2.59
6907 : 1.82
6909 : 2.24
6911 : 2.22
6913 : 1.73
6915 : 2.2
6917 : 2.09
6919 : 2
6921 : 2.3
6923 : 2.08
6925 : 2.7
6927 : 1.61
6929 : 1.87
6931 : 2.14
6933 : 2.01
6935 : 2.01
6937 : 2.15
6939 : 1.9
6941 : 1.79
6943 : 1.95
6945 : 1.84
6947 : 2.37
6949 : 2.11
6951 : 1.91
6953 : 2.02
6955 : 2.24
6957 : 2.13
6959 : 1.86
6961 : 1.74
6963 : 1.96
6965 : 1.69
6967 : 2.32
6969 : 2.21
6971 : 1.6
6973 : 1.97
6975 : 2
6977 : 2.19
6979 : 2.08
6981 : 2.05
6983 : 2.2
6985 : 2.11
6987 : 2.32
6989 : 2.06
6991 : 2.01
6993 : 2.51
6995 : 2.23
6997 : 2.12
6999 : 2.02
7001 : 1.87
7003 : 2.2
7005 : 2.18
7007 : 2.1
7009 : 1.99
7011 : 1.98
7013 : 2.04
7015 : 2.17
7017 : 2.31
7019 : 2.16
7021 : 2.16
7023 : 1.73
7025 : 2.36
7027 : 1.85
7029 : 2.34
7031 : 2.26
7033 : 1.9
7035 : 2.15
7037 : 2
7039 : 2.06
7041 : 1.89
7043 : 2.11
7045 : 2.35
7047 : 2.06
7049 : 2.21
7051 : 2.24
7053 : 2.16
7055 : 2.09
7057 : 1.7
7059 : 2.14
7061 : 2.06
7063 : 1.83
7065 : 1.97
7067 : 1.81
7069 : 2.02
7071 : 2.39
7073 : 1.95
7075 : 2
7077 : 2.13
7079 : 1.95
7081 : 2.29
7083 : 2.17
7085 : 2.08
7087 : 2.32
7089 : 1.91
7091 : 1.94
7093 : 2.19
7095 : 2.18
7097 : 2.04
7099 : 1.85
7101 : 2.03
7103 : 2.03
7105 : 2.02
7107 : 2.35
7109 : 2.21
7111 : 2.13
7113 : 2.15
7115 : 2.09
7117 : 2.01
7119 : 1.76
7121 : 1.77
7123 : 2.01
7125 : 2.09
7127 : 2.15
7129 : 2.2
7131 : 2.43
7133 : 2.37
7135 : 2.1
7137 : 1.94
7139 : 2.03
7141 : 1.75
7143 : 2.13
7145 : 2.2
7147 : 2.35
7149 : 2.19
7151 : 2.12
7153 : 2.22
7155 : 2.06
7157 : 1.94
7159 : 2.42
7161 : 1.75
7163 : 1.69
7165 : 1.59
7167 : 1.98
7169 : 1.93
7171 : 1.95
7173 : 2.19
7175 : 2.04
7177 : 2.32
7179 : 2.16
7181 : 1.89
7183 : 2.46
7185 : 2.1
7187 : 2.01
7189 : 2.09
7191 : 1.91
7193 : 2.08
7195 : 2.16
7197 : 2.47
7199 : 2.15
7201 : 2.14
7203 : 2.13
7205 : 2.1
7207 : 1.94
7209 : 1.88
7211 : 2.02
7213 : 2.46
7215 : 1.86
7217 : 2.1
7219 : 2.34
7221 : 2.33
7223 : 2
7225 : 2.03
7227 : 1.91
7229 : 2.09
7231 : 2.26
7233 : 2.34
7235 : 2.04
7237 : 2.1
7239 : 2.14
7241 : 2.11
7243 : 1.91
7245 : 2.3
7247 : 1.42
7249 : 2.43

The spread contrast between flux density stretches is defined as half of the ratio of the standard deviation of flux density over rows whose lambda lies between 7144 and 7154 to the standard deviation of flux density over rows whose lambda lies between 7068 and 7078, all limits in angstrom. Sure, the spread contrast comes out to 0.24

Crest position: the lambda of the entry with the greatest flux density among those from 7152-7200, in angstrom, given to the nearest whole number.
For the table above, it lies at 7197 angstrom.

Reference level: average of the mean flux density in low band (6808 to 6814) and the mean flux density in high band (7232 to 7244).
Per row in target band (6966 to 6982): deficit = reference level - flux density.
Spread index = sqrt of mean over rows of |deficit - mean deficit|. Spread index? 0.38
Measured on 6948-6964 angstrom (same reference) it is 0.36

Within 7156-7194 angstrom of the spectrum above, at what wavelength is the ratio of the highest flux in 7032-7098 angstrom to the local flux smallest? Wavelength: 7183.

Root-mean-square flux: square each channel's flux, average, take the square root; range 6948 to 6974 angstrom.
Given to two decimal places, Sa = 1.99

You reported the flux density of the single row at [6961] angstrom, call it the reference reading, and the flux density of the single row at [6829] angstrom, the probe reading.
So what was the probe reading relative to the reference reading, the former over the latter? 1.16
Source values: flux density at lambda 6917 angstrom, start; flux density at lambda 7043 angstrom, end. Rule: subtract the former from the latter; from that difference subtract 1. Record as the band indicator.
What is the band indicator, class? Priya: -0.98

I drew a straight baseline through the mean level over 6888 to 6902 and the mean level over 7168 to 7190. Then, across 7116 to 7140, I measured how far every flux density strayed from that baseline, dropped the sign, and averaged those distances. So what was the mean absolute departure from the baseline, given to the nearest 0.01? 0.16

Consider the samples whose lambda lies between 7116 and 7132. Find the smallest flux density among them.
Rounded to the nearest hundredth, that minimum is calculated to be 1.76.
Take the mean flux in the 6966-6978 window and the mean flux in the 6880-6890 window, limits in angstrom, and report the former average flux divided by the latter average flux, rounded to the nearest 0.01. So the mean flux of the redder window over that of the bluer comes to 0.98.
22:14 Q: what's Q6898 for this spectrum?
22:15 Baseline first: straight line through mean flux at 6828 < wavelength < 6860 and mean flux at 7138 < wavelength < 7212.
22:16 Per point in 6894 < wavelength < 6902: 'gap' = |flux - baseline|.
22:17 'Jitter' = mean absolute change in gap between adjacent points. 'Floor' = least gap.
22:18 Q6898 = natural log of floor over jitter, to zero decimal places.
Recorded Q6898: -2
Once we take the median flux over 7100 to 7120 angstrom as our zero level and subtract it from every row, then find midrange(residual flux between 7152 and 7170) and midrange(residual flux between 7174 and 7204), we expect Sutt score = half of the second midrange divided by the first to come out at -1.1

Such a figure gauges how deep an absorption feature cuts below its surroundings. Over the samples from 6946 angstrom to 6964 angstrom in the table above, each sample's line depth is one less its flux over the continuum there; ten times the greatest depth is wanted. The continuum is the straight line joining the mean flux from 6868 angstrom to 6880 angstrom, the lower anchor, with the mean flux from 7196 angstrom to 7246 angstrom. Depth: 1.78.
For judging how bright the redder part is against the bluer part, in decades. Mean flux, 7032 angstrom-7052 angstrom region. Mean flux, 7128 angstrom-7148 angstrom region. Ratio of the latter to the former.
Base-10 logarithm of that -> 0.011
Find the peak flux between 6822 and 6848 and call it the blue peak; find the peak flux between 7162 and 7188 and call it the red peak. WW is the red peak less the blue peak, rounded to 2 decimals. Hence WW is -0.05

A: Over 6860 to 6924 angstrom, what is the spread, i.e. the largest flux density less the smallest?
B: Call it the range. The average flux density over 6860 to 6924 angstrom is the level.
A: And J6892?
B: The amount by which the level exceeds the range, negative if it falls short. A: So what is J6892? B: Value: 1.11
